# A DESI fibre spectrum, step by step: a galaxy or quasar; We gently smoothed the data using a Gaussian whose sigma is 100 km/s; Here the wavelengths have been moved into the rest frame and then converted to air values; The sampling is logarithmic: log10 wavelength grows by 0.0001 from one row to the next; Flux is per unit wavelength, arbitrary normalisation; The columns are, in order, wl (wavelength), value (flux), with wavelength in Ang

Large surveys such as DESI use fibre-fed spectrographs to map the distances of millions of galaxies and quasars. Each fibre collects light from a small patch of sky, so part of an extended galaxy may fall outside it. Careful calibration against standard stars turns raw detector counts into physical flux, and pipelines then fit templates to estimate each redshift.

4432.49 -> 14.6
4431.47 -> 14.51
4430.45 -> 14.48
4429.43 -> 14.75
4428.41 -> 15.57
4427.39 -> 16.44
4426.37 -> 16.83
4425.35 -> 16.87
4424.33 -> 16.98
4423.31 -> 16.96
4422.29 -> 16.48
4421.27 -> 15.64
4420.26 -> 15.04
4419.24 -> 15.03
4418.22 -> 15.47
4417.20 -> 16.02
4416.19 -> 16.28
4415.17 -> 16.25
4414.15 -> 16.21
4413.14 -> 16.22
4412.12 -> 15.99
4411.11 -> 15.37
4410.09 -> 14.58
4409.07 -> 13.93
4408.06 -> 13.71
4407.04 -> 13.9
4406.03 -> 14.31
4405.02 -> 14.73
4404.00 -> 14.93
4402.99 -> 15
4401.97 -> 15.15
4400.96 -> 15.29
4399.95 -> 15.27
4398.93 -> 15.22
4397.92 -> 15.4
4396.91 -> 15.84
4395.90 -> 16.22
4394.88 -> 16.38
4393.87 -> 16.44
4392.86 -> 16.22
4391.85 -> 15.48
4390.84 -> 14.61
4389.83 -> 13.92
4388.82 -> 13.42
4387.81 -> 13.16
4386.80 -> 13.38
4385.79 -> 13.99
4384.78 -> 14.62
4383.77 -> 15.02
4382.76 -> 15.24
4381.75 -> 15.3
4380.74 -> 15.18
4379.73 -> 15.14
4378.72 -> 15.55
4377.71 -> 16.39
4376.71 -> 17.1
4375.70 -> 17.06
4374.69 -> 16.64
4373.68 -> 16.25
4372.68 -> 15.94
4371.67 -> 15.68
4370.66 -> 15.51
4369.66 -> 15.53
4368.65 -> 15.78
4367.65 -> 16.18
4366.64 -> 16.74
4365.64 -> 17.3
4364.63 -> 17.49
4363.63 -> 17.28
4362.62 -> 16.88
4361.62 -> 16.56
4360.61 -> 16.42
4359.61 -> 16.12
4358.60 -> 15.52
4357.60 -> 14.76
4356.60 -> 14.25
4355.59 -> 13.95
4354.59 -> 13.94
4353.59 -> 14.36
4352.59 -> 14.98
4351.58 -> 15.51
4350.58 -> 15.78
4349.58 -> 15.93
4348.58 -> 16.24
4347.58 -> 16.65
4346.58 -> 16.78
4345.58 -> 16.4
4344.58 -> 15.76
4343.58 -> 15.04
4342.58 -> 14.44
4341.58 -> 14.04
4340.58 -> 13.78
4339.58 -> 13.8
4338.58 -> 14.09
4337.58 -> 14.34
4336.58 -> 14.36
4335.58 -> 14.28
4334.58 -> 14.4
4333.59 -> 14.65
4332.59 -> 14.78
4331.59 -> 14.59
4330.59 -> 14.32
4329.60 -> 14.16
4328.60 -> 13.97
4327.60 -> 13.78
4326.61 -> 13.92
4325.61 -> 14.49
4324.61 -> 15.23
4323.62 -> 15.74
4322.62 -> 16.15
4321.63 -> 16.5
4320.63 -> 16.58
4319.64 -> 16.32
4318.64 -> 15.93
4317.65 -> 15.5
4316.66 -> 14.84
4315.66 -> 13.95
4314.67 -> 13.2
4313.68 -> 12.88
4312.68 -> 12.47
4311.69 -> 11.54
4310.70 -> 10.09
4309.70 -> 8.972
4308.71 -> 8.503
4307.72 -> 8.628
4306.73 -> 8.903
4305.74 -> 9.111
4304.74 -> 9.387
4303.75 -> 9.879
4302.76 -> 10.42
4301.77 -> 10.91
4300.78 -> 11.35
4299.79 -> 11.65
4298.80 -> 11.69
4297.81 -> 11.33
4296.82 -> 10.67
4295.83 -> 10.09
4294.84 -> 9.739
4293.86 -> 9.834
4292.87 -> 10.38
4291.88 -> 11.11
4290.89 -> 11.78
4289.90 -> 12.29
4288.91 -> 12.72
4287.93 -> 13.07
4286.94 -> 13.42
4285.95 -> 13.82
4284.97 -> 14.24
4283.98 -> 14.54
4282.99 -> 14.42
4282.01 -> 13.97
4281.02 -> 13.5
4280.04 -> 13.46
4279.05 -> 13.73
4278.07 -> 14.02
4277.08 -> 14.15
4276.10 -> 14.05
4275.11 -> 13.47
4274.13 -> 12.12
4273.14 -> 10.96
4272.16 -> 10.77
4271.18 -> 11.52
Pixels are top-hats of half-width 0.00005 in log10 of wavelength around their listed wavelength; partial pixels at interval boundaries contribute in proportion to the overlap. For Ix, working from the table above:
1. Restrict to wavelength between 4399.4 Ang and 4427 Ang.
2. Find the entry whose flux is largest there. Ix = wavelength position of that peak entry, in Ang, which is 4424.33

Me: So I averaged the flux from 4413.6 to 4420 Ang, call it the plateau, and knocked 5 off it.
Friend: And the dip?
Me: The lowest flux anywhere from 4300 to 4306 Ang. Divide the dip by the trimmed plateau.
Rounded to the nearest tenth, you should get 0.8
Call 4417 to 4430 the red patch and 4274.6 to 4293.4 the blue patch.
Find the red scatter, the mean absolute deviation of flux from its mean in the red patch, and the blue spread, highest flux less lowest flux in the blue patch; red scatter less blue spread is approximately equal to -3.5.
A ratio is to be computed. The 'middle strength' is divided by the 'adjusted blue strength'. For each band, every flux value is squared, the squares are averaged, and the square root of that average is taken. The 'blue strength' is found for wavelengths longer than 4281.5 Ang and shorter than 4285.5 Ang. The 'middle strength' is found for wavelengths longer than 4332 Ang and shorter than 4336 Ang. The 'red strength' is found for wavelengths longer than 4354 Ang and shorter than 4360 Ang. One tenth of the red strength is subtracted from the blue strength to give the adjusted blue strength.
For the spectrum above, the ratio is 1.13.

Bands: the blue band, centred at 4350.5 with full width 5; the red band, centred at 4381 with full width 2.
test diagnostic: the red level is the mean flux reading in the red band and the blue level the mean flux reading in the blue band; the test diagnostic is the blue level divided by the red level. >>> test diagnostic 1.0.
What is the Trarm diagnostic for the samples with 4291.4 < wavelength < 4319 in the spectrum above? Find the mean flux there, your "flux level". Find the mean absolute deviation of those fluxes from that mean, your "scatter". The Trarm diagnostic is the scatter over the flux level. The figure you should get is 0.142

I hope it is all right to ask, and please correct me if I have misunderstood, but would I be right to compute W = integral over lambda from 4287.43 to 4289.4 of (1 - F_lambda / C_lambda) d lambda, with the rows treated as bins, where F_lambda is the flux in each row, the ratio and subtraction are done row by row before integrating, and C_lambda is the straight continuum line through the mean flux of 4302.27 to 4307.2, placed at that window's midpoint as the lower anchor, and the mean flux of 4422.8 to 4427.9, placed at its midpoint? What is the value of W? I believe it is -1.0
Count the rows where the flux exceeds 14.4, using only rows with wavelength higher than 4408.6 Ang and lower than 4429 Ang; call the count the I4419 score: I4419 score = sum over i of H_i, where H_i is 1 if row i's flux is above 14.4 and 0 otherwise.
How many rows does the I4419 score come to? 19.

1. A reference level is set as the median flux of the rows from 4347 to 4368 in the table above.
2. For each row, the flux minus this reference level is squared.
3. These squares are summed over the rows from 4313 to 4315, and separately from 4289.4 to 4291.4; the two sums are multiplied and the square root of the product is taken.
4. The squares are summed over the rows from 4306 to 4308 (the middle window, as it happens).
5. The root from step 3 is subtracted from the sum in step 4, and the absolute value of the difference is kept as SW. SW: 83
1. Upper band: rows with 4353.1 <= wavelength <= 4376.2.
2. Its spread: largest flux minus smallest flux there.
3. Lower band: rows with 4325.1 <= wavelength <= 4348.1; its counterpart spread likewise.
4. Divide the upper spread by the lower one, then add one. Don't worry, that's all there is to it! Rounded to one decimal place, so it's 2.2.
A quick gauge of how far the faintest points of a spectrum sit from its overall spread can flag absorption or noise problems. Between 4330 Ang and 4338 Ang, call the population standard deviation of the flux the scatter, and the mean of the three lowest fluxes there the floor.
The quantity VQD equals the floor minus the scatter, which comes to 14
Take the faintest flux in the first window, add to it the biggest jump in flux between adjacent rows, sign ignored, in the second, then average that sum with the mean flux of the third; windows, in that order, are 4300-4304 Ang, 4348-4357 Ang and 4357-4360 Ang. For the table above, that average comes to 13.0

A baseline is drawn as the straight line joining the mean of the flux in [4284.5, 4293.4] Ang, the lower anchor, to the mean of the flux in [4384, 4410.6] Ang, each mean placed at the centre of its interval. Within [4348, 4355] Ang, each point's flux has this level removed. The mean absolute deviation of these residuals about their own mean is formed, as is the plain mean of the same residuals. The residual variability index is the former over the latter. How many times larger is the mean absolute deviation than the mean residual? 0.5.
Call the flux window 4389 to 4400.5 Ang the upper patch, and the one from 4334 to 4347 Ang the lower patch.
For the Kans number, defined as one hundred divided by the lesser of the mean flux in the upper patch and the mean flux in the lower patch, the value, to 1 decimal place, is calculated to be 6.8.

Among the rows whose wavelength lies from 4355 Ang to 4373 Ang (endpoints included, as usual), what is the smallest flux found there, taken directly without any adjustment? 13.95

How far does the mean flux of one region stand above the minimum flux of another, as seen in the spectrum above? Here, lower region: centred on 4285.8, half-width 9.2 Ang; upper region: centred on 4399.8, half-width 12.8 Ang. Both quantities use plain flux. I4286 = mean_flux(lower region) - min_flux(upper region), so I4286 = -0.3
